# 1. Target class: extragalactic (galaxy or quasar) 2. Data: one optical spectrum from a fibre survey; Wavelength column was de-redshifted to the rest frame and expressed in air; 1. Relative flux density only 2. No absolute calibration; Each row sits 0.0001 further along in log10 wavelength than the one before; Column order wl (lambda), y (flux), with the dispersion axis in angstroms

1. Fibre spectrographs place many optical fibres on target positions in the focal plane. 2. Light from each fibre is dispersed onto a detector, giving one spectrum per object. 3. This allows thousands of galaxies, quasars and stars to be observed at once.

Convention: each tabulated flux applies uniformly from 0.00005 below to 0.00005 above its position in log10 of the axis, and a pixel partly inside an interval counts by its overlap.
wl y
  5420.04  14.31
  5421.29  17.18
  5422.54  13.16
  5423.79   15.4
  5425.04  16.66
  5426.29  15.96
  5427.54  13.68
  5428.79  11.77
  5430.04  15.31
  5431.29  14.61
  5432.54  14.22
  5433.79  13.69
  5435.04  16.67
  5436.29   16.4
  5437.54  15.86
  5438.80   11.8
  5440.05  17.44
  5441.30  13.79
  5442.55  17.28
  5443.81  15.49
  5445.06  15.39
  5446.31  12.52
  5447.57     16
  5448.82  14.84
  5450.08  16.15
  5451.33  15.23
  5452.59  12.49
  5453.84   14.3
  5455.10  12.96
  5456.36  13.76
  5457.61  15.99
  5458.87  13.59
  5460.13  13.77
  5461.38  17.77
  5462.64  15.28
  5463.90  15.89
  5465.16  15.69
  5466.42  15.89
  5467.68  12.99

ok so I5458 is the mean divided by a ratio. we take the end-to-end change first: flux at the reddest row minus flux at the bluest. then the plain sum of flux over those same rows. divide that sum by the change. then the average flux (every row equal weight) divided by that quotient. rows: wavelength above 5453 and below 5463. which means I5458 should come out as 0.12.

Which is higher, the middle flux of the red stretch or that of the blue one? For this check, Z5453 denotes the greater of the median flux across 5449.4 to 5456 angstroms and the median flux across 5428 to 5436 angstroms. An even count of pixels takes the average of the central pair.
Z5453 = 14.4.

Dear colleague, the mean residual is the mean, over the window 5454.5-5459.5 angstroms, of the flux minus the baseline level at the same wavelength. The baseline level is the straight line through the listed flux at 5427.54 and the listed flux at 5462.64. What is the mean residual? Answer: -0.9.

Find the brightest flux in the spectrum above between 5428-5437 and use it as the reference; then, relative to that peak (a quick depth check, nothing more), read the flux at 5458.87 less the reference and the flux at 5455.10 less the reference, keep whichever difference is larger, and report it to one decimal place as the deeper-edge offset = -3.1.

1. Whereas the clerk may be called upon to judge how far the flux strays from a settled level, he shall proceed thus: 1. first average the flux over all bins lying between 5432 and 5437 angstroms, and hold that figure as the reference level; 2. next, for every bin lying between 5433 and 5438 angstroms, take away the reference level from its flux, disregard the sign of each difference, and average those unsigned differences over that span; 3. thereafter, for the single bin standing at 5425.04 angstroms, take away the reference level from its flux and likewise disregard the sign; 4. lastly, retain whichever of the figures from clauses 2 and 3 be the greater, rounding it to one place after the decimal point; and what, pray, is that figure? 1.4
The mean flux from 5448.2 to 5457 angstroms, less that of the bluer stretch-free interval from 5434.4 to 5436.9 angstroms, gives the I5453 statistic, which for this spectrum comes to -2.3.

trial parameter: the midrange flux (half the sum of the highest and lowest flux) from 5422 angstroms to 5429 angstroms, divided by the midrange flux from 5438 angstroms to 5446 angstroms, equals 0.97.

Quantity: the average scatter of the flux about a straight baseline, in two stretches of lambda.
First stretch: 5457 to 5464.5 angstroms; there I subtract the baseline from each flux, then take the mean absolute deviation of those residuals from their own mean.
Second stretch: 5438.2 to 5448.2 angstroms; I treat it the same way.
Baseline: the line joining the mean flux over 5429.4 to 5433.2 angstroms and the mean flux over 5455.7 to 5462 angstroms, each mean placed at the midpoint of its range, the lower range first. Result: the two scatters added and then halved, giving 1.43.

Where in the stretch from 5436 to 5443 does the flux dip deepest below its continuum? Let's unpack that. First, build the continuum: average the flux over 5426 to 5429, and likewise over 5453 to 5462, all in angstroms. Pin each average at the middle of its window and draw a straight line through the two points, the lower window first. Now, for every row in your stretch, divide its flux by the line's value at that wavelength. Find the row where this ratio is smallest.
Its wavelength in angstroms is 5438.80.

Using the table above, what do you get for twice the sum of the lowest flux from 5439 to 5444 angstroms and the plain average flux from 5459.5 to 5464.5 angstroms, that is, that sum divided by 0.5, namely 58.9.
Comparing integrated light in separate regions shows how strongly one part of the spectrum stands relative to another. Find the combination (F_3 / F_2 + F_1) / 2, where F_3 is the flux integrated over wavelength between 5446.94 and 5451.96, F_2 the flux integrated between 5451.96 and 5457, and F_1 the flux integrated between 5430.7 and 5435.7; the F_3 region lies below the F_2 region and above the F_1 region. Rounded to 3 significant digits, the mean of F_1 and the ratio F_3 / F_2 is 37.6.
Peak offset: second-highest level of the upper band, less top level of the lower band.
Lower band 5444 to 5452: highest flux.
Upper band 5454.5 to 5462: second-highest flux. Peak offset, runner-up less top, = -0.2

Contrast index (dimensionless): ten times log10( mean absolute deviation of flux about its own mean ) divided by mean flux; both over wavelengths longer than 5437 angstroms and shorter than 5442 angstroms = 0.19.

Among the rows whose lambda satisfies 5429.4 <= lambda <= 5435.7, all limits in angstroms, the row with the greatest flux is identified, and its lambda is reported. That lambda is 5435.04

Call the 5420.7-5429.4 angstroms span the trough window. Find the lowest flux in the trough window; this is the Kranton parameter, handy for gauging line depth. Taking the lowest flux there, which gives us 11.77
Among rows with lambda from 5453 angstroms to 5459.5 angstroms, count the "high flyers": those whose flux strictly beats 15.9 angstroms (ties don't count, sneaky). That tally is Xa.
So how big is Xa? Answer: 1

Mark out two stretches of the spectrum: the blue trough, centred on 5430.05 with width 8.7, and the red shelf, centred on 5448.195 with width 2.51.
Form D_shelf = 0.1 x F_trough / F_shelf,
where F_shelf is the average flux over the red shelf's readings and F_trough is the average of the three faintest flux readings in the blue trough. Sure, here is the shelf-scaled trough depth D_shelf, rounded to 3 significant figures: 0.0846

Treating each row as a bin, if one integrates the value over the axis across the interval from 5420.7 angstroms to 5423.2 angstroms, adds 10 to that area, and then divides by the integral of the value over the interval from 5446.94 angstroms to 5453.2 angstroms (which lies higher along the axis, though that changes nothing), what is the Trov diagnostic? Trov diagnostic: 0.51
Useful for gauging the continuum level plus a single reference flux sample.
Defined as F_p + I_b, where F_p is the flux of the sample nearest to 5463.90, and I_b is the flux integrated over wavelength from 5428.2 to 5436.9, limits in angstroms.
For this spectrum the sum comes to 144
